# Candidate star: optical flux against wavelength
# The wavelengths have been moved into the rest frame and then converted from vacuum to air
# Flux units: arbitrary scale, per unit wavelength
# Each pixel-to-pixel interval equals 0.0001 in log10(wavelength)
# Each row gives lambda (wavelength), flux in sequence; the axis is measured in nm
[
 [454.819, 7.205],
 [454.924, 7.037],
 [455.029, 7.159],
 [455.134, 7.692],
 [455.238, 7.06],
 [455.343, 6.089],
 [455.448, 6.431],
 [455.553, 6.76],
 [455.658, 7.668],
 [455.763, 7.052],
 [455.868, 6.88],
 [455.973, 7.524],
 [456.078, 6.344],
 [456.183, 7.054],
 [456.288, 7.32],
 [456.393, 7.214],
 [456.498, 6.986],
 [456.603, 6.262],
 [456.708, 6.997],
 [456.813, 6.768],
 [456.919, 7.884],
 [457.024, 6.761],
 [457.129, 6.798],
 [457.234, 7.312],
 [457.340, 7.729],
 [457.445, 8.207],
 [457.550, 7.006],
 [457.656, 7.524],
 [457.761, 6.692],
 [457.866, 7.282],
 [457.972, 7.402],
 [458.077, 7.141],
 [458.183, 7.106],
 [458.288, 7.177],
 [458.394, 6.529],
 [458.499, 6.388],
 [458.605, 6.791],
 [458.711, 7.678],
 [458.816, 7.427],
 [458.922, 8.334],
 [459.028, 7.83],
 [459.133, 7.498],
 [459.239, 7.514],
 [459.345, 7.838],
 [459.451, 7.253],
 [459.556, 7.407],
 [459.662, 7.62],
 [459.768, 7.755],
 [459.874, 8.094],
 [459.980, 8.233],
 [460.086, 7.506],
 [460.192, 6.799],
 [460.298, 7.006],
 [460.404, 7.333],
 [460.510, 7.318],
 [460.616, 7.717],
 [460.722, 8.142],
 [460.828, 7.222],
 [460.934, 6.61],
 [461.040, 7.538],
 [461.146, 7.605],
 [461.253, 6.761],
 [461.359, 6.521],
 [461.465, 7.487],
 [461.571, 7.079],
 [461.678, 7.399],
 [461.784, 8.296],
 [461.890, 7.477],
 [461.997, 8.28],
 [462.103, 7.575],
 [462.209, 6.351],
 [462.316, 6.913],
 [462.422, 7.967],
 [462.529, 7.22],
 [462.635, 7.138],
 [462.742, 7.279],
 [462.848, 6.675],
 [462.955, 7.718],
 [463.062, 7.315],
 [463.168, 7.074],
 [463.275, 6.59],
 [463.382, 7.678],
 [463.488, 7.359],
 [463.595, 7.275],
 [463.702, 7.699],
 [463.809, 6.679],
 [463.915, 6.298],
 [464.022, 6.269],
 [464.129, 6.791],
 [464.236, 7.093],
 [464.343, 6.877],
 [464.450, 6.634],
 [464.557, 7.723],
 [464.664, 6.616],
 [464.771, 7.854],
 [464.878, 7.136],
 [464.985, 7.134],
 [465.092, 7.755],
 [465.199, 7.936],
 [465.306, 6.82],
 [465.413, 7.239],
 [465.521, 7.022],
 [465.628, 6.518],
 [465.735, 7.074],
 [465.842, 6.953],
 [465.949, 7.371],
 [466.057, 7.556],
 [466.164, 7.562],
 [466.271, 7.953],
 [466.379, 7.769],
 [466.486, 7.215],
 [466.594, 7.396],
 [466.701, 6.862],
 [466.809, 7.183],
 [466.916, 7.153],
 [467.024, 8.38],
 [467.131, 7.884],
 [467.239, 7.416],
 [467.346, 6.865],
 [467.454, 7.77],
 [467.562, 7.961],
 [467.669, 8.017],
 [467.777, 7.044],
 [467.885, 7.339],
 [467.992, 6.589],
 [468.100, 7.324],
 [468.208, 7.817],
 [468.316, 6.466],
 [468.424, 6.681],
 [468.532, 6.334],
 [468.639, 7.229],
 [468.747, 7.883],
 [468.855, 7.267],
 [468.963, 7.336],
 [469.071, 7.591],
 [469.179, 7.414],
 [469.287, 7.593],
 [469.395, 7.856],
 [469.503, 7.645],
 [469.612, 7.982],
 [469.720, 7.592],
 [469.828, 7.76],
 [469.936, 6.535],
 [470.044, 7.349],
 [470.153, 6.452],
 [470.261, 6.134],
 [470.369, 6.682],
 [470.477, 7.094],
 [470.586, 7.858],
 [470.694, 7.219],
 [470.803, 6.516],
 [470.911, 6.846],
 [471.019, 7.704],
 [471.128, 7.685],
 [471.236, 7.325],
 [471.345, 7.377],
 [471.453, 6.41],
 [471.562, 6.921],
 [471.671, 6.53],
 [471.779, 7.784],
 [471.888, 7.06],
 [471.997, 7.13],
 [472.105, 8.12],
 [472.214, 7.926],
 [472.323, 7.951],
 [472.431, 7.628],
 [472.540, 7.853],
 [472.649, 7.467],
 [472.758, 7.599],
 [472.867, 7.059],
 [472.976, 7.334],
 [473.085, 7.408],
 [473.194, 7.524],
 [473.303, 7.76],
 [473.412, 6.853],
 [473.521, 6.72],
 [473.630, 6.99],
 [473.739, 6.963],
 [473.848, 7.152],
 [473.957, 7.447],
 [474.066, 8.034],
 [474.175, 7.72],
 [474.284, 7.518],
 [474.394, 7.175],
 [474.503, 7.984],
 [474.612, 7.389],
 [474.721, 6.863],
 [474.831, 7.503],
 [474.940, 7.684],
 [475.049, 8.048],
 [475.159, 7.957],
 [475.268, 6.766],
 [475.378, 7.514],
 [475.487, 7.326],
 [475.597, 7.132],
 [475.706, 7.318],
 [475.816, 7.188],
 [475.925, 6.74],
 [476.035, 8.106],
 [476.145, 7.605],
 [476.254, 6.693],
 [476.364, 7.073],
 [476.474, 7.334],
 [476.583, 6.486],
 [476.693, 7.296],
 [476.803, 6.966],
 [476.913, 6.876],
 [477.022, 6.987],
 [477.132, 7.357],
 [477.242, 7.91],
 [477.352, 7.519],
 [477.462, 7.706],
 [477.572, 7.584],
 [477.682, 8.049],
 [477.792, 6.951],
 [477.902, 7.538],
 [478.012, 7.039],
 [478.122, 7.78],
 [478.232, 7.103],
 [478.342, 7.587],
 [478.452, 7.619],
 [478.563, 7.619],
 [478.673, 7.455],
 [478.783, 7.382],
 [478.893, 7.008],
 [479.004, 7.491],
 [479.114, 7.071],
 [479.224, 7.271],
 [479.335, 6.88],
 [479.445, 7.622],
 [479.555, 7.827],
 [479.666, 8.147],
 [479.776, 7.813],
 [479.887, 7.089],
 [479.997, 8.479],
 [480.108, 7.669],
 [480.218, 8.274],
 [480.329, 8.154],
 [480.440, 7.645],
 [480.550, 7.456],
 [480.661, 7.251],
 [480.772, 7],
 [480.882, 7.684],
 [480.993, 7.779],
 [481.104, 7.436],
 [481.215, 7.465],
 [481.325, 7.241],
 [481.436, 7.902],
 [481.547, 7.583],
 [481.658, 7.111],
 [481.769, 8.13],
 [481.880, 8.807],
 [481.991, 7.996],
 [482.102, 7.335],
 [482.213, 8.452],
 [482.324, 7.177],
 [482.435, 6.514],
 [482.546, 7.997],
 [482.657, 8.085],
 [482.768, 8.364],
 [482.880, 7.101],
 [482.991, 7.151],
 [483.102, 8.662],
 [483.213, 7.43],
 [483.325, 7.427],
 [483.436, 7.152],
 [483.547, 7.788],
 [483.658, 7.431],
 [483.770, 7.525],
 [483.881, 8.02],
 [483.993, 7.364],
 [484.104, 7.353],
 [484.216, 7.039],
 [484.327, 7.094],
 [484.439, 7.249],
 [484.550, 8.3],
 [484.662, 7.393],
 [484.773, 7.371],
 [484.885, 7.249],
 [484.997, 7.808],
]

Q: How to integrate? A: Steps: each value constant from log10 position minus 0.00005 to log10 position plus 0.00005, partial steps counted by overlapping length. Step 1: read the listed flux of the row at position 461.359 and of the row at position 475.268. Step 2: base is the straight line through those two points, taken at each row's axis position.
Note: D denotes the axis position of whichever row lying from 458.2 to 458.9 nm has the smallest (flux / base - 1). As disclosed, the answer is 458.499 nm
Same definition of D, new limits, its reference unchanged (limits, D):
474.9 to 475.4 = 475.268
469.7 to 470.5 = 470.261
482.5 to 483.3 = 482.880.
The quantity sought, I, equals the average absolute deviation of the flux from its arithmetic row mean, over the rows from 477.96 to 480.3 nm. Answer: 0.34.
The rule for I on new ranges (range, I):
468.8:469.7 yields 0.18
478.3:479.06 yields 0.15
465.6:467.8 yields 0.38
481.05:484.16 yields 0.44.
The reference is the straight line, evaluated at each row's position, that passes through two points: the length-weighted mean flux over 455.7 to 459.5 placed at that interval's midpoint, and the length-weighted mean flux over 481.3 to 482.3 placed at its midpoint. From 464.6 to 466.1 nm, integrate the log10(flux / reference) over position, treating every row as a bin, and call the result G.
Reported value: -0.018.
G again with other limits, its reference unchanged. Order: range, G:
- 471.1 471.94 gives -0.023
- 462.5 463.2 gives -0.006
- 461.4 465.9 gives -0.051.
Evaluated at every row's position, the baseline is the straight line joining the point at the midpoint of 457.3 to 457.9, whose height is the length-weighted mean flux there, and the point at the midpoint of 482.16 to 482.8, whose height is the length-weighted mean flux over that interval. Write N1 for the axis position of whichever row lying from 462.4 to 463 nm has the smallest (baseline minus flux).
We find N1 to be 462.422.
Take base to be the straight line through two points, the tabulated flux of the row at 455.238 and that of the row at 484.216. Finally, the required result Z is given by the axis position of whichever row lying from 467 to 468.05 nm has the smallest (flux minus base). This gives 467.992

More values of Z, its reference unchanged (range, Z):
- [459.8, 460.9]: 460.192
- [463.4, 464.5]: 464.022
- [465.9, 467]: 466.701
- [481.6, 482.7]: 482.435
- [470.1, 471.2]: 470.261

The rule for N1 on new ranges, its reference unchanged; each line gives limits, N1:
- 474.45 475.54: 475.049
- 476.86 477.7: 477.682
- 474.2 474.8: 474.503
